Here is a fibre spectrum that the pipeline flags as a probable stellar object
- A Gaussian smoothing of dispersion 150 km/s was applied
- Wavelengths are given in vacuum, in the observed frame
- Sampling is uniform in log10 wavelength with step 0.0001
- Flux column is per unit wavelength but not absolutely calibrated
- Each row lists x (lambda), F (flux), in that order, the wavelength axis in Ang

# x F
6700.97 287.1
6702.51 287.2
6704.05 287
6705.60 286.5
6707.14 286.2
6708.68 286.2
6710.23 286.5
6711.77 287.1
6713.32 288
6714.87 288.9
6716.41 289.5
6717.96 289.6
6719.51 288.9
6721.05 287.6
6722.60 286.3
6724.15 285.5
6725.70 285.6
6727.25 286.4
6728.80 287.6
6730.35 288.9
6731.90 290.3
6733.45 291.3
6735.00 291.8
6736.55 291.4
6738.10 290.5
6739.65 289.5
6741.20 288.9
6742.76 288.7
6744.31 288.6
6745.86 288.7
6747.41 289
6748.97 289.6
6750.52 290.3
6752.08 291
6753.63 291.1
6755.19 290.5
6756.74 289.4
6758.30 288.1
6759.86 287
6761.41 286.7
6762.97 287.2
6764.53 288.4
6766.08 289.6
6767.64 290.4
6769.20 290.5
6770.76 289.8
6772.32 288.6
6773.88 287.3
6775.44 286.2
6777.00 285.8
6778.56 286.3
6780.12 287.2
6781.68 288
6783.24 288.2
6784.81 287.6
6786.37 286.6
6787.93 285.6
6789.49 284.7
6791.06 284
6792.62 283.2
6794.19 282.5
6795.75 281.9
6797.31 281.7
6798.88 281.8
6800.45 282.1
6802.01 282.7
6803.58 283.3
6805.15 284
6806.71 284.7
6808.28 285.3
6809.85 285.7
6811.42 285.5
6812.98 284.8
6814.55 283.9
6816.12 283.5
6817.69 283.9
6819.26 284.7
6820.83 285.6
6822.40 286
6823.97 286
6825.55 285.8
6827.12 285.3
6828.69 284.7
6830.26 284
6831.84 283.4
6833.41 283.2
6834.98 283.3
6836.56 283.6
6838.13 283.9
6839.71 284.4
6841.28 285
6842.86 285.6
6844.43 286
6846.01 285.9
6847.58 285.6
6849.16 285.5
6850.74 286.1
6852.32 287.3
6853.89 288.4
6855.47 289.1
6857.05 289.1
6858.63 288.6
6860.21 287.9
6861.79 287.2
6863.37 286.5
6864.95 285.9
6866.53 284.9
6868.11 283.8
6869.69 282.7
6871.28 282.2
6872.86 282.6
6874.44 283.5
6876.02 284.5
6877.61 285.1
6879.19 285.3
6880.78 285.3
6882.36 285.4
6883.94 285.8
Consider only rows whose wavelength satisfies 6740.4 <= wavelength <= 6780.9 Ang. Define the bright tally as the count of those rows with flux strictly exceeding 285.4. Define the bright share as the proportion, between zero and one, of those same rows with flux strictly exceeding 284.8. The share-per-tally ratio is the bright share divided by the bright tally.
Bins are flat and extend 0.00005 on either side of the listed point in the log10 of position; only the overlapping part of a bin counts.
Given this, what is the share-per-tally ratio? 0.04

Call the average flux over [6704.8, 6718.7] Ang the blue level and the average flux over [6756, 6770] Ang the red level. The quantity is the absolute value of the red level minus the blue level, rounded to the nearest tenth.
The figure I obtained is 1.0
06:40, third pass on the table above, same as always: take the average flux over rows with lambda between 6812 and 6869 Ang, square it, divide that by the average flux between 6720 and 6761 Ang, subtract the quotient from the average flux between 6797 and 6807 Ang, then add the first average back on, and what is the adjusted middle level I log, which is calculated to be 286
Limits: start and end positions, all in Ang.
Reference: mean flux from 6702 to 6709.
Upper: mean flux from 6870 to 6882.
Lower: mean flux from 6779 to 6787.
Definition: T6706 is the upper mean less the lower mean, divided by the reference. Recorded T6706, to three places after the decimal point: -0.012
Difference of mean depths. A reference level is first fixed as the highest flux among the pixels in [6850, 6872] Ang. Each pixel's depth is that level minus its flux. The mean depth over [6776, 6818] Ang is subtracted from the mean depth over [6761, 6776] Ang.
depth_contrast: -3.9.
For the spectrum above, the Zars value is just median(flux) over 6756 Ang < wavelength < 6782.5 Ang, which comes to 288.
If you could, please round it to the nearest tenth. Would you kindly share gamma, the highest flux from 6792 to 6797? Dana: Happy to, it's 283.2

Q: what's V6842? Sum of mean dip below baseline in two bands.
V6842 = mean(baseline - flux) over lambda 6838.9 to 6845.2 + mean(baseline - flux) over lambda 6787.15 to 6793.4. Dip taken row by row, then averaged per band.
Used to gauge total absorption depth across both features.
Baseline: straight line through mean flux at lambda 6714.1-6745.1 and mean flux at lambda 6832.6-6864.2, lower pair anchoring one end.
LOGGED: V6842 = 4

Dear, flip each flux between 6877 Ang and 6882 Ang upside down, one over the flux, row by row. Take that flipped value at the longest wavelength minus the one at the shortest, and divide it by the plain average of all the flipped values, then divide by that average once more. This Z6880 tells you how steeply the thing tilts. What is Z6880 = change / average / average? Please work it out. 0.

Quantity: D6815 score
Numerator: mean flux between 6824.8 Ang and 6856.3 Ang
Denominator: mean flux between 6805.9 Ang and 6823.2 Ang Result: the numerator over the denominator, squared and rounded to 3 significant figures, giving 1.00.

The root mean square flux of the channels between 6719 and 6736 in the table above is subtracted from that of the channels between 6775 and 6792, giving -1.8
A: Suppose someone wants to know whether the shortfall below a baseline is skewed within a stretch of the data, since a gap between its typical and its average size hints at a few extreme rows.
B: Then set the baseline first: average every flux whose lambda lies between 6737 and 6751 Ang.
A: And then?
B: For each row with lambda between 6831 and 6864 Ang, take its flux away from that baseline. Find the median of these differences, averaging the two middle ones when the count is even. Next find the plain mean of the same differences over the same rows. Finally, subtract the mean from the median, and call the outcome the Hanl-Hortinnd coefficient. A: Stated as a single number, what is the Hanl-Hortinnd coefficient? 0.08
